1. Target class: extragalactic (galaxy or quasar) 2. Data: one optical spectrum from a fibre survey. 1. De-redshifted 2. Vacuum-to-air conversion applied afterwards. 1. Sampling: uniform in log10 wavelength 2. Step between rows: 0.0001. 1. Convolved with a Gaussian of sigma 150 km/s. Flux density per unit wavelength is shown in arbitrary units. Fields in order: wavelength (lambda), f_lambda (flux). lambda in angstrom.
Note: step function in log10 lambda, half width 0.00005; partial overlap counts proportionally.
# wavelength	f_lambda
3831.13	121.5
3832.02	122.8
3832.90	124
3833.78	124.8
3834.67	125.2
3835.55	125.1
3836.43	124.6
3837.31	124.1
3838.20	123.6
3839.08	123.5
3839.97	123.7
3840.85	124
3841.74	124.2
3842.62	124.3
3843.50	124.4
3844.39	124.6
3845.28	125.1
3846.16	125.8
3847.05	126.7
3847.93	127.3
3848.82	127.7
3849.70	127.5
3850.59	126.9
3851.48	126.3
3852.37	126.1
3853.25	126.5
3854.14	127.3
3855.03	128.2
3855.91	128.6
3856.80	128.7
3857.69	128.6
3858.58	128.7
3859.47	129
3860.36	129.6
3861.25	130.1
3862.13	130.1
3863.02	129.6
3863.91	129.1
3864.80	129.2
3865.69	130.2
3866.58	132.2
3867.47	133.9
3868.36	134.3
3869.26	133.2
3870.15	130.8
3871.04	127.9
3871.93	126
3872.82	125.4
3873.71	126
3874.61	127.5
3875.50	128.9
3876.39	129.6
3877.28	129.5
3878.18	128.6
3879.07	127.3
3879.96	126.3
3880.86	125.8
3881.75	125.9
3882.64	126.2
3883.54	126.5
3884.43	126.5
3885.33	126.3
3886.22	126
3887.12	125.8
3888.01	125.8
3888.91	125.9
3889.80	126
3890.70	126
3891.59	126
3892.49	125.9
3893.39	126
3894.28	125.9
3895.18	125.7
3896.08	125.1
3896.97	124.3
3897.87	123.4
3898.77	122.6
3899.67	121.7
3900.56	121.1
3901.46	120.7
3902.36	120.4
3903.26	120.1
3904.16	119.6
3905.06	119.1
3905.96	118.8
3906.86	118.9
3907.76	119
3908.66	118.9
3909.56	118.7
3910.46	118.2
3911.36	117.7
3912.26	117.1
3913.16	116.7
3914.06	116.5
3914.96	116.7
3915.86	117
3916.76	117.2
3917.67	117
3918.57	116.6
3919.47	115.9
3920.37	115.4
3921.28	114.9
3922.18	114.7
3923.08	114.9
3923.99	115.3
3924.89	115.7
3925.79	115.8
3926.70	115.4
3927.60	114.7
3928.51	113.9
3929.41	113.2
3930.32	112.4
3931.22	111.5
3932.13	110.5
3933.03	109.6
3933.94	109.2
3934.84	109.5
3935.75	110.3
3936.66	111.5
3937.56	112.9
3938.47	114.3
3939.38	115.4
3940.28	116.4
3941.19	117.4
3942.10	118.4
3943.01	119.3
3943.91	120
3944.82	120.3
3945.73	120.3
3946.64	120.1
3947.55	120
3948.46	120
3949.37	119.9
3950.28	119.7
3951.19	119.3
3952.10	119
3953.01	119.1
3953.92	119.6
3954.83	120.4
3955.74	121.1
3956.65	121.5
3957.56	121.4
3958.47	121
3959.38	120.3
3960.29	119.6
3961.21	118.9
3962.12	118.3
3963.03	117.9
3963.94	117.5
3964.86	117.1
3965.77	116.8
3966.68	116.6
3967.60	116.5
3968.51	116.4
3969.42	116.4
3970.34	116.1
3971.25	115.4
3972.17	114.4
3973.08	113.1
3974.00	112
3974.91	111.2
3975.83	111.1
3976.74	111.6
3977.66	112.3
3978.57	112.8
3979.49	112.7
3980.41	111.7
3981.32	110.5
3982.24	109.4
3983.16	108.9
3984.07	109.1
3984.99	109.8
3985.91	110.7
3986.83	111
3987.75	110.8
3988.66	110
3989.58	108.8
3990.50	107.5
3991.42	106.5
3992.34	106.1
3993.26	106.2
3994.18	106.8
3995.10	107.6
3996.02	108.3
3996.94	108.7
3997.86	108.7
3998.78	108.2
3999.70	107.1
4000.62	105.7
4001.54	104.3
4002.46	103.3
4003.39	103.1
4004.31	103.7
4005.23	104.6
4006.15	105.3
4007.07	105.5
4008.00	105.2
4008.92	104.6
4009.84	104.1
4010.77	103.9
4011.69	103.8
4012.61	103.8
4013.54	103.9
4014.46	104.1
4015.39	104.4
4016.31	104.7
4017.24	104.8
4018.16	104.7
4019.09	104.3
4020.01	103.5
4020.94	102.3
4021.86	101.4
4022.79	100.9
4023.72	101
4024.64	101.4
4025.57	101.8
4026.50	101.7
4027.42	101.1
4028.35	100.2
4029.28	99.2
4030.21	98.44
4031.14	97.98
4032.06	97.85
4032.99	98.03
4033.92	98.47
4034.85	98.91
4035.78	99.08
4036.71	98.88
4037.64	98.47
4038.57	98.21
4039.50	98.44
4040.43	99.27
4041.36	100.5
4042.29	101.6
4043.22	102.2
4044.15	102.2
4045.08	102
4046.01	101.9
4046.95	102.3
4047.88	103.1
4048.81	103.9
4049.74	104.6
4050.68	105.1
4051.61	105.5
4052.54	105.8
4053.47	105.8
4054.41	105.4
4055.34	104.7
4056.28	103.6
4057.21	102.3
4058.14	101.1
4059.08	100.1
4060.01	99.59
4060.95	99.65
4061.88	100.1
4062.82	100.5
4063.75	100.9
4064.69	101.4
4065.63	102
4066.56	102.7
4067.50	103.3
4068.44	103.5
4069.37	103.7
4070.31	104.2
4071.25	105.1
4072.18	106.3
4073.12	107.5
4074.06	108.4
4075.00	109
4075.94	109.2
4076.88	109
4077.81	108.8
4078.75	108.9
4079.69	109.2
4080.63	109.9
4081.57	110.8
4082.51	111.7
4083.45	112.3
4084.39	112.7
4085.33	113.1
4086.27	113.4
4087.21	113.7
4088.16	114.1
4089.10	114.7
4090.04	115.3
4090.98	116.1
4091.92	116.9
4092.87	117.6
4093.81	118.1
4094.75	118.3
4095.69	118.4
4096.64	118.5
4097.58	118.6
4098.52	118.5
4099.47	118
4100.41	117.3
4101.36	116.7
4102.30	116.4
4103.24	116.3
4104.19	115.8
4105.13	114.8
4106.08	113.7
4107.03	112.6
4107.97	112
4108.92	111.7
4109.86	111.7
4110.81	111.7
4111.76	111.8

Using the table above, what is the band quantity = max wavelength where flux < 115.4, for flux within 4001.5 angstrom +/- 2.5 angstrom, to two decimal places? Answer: 4003.39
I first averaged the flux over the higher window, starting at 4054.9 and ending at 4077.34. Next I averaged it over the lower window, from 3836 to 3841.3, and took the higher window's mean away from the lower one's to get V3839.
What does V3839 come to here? 20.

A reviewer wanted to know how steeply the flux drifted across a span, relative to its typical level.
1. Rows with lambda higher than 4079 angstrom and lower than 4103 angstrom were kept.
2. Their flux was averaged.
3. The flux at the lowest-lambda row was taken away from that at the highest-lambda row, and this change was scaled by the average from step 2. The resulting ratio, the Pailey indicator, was 0.06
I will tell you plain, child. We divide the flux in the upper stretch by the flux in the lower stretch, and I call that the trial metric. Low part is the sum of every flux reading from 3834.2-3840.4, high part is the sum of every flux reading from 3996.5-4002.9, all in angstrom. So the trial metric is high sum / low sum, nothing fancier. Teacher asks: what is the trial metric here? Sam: 0.86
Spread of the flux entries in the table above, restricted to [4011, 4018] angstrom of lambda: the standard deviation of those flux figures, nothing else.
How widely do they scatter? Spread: 0.4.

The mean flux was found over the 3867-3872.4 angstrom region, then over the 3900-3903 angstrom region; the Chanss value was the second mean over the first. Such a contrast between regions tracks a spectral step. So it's 0.92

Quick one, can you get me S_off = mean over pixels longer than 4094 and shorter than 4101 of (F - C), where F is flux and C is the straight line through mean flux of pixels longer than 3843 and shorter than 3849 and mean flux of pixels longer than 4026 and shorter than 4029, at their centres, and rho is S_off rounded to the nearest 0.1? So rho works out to 26.9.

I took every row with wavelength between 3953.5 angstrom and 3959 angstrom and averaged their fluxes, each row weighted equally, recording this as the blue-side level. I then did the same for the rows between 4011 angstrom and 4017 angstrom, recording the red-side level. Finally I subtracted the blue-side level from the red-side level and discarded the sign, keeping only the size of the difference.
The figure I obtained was 17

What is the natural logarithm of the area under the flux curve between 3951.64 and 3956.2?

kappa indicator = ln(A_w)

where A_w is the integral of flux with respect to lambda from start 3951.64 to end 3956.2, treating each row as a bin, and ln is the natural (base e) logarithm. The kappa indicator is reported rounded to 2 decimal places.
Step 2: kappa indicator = 6.30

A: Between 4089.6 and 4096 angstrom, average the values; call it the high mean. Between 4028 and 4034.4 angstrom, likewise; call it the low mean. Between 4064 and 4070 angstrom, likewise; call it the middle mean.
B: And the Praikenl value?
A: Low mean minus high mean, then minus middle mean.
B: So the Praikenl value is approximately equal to -121.4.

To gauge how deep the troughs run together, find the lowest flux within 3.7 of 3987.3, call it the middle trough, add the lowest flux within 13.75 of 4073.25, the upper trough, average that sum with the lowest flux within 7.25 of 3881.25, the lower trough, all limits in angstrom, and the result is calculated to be 166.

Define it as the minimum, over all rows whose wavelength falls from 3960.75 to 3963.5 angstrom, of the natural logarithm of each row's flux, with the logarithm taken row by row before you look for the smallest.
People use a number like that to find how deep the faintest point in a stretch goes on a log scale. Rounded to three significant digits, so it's 4.77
